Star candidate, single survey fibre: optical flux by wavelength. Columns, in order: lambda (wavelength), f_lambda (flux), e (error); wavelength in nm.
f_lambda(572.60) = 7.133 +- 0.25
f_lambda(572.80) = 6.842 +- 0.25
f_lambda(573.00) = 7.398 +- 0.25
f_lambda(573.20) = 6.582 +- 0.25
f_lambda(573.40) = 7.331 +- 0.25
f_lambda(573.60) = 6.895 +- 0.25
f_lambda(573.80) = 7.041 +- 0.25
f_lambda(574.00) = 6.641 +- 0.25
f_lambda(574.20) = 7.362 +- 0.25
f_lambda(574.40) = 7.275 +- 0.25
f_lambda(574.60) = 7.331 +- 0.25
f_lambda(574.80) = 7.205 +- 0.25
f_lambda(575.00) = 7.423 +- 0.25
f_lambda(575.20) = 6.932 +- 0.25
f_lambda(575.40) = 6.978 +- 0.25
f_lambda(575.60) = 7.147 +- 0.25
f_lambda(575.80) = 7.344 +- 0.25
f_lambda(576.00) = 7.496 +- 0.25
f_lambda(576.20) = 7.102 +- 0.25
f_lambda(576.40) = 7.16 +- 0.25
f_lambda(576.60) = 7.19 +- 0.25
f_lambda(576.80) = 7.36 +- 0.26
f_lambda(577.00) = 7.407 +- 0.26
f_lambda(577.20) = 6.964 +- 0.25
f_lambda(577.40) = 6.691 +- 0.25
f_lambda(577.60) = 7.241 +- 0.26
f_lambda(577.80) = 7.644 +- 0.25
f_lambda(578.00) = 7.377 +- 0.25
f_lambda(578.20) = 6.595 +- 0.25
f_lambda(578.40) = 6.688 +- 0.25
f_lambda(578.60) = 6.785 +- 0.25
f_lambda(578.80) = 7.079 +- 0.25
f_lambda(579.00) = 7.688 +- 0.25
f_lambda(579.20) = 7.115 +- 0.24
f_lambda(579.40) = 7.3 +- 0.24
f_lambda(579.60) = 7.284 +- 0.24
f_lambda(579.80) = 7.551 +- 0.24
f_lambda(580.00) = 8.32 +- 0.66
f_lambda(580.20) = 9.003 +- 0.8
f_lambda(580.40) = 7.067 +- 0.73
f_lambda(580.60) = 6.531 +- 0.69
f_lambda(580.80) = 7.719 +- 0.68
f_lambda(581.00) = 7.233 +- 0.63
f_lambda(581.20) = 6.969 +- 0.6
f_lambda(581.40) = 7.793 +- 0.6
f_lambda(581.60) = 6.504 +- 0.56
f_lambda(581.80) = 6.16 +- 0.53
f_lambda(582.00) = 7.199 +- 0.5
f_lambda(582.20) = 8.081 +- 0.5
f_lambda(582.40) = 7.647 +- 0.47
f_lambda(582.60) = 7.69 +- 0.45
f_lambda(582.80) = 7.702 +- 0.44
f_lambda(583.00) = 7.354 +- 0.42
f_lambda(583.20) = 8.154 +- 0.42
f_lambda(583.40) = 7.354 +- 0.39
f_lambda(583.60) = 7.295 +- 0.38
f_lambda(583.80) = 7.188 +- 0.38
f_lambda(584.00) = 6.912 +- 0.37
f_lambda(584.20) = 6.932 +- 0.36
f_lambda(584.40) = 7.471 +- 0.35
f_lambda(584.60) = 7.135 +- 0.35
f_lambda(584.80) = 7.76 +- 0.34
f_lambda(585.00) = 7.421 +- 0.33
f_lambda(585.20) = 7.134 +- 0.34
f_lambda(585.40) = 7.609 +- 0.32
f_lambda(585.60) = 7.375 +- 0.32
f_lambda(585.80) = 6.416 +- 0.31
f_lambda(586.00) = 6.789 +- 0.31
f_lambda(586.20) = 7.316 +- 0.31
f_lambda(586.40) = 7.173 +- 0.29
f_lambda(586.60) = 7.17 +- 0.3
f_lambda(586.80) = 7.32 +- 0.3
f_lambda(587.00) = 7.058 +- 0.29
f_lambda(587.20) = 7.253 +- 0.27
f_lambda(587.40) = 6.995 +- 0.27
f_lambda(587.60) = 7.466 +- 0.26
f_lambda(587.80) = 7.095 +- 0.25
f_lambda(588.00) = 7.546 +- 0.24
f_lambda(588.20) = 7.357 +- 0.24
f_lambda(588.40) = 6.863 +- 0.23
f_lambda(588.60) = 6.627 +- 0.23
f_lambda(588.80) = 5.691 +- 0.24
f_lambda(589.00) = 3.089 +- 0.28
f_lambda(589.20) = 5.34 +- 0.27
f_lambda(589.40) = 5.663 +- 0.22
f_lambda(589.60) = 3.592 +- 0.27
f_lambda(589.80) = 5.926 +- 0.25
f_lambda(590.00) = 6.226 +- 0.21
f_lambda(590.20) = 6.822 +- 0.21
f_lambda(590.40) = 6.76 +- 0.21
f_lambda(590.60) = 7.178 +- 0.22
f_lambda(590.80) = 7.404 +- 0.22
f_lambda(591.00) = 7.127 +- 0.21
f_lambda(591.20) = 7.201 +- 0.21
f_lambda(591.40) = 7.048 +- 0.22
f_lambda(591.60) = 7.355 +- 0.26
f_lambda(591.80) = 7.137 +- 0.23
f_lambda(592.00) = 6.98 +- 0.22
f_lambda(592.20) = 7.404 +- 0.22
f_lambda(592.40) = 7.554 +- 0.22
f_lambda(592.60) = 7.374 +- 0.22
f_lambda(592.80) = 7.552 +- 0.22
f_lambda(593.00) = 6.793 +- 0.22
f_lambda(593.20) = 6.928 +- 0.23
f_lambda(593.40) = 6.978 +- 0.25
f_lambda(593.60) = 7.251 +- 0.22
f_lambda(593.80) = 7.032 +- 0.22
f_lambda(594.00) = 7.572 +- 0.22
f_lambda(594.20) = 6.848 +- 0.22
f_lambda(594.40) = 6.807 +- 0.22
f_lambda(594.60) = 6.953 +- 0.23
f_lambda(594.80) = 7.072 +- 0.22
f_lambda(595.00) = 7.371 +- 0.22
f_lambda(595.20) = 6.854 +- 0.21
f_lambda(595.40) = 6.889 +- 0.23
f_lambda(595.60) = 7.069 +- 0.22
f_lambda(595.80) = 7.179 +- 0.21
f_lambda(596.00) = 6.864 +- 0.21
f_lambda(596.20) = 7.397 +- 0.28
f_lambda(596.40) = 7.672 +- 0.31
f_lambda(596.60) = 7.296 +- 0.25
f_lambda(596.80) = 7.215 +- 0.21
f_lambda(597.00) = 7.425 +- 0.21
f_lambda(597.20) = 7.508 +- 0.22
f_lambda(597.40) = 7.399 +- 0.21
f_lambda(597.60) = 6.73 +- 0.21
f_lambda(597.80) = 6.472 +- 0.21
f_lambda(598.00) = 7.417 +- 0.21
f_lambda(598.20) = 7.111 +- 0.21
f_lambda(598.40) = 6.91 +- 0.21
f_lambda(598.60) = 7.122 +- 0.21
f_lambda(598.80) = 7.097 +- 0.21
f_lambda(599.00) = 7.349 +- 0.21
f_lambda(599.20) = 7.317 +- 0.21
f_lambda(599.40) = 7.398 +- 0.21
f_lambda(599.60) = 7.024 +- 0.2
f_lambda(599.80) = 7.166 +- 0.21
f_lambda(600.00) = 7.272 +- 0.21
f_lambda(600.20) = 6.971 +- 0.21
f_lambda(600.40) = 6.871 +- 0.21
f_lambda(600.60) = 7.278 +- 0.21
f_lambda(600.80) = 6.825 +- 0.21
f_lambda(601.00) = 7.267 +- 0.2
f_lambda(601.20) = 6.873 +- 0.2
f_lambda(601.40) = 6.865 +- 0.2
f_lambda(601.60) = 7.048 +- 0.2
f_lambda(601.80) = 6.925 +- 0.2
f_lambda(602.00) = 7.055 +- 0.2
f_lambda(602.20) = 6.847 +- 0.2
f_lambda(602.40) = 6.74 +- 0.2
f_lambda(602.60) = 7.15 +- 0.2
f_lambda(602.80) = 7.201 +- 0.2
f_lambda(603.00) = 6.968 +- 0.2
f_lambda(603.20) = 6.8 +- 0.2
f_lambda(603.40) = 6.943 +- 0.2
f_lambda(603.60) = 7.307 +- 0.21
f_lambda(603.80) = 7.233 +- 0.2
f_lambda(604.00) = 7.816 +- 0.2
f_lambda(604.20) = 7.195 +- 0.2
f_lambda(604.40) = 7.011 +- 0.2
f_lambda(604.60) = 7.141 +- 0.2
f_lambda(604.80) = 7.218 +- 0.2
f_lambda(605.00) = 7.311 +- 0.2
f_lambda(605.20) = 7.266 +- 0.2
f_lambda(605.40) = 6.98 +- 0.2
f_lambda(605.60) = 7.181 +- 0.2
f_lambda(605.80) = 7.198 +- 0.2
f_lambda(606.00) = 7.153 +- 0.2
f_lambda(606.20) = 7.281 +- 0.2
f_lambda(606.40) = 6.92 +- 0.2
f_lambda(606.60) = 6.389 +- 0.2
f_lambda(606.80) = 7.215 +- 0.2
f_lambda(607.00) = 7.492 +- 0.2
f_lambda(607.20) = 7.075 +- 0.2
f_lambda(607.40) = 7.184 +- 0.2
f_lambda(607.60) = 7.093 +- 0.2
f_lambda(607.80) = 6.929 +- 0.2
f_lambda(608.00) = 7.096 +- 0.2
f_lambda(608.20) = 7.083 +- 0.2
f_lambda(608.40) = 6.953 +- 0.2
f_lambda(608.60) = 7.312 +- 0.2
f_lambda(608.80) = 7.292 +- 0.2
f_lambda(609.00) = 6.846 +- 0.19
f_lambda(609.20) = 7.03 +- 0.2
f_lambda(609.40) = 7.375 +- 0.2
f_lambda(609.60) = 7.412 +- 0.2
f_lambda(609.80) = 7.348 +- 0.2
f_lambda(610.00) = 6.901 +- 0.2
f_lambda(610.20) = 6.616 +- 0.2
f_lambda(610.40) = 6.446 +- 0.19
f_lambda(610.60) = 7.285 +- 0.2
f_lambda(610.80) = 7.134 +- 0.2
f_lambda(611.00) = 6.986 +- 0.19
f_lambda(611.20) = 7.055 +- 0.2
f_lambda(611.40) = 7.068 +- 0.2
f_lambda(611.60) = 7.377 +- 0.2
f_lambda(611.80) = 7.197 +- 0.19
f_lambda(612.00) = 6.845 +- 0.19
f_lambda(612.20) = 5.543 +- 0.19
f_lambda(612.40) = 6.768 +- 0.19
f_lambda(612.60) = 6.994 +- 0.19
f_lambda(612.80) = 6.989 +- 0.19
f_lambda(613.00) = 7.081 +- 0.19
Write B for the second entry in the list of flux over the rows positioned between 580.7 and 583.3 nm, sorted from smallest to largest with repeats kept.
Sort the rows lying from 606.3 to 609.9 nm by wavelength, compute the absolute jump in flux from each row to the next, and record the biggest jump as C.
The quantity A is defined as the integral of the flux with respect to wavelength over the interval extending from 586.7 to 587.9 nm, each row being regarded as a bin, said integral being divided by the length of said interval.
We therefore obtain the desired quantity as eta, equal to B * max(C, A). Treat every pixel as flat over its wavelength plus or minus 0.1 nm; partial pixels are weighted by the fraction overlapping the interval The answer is 47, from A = 7.20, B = 6.504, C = 0.8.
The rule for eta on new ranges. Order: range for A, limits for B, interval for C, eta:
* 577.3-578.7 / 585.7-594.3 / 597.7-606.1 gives 25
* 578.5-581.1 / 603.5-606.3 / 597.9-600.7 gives 52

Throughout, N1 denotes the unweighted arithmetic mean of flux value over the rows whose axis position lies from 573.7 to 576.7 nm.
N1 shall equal 7.18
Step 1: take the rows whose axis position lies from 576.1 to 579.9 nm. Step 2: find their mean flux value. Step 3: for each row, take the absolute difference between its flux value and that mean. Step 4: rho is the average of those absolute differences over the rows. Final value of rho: 0.25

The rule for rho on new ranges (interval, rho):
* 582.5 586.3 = 0.29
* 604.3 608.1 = 0.15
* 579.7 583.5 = 0.52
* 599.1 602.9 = 0.17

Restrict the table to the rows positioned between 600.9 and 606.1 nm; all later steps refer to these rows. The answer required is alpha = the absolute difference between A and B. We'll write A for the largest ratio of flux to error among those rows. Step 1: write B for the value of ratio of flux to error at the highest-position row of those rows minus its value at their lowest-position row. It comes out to 40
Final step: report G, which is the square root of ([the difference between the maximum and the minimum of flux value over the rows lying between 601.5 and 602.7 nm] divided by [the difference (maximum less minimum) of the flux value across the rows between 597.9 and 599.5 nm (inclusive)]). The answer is 0.90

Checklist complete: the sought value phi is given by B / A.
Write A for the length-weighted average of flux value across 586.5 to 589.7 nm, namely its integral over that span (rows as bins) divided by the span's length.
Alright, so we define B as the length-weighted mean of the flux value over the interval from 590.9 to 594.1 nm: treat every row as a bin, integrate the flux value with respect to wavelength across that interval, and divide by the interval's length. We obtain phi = 1.129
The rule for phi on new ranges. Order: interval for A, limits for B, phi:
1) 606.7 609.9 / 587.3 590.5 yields 0.863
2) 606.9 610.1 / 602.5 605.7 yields 1.003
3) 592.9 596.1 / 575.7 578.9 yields 1.015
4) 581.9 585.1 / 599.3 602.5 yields 0.942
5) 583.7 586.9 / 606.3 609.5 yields 0.984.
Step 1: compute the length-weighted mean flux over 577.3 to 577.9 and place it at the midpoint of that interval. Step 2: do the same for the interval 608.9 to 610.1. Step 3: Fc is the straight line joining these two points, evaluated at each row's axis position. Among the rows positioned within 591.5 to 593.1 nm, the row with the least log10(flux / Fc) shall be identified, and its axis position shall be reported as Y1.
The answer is 593.00 nm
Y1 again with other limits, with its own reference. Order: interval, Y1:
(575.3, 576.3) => 575.40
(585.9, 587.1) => 586.00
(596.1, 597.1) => 596.80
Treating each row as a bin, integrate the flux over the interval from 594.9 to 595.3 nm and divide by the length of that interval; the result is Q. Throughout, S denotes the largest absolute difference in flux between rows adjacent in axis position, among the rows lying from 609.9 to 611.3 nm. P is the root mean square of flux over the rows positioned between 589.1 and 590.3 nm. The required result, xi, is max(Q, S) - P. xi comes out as 1.43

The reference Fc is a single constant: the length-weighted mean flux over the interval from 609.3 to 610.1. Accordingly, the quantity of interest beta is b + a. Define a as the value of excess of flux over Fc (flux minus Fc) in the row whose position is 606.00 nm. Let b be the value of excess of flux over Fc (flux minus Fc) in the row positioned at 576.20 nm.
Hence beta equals -0.26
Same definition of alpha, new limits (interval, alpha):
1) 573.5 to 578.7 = 31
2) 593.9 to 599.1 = 35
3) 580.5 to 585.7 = 10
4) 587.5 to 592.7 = 30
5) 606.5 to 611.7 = 33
